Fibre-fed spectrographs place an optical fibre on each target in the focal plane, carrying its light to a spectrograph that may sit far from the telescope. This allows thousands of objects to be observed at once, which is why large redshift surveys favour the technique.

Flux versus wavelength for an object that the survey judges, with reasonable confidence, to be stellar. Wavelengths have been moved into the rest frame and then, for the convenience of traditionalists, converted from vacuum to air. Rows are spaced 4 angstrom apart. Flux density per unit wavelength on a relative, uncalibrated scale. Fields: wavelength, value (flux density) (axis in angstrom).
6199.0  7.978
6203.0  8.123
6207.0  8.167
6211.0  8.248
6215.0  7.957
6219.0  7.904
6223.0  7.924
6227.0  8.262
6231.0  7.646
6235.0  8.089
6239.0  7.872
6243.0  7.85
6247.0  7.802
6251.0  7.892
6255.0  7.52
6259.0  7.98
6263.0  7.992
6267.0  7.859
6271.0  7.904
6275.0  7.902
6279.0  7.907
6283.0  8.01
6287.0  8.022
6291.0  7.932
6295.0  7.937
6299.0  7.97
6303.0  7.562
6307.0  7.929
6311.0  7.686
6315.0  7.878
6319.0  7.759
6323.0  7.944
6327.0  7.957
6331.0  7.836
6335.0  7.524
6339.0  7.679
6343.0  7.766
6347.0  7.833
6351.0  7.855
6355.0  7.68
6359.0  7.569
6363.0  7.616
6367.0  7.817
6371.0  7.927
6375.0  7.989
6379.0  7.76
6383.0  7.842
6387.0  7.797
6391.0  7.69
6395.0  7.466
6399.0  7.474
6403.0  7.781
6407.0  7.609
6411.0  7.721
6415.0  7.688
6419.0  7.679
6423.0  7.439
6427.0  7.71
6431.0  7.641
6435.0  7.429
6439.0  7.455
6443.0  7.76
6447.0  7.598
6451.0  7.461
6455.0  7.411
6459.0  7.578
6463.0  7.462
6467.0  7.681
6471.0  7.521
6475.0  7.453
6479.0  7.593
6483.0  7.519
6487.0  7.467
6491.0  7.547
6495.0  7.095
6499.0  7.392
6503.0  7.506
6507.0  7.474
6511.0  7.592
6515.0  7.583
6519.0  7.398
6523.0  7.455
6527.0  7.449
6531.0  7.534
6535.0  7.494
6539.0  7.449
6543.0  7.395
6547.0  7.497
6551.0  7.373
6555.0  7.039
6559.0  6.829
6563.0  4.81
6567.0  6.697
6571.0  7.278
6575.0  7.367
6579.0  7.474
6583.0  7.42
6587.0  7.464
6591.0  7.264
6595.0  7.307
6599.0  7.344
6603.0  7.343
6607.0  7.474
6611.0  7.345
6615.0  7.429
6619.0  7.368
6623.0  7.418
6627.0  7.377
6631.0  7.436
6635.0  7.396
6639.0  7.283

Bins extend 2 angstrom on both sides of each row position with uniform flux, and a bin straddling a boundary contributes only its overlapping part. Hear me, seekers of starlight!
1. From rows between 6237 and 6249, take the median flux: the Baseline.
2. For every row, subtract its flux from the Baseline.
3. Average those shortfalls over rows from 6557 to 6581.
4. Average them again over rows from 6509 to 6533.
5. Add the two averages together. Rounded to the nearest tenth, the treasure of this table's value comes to 1.5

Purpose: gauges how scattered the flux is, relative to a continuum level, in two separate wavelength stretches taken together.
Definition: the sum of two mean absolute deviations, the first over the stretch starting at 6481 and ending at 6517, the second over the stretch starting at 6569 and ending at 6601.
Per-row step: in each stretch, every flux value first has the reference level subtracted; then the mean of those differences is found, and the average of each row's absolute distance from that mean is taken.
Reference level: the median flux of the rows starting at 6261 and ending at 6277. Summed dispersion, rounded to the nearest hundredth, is 0.16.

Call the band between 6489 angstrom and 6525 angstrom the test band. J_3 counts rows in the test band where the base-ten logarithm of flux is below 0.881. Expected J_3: 9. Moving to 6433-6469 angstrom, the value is 7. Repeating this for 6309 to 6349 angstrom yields 1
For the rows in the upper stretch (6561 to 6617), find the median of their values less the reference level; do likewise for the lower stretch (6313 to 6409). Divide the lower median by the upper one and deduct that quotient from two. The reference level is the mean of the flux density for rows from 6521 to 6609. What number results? -2.3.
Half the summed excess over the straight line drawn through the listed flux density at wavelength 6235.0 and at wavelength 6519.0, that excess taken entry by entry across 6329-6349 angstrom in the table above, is -0.27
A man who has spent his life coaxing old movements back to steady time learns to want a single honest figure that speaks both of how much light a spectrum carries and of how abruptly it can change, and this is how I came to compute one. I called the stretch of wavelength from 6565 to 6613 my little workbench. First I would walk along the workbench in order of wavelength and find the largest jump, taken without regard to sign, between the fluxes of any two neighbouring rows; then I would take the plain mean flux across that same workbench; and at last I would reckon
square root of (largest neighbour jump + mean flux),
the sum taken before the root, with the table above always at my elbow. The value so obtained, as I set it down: 2.81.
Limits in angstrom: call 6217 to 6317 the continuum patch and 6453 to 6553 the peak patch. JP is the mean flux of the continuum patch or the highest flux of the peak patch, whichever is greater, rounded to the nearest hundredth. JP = 7.89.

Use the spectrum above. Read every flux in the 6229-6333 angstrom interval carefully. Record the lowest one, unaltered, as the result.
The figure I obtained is 7.52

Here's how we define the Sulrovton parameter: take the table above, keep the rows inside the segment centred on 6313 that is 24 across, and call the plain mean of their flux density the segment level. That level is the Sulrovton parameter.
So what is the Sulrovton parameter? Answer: 7.79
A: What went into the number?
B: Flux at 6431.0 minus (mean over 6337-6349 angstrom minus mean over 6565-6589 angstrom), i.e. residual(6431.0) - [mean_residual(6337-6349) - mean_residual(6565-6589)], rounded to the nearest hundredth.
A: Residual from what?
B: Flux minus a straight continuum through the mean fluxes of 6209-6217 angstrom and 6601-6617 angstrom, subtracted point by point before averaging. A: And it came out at -0.13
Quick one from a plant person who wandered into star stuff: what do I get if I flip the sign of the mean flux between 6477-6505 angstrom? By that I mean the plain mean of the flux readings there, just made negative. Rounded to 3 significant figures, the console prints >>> -7.45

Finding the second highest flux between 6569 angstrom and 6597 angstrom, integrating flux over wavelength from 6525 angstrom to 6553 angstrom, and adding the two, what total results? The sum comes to 216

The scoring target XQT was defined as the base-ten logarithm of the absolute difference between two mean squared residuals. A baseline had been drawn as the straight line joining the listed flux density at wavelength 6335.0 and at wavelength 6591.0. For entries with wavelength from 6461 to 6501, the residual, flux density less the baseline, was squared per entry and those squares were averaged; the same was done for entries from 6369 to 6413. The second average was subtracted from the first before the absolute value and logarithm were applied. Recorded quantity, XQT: -1.2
